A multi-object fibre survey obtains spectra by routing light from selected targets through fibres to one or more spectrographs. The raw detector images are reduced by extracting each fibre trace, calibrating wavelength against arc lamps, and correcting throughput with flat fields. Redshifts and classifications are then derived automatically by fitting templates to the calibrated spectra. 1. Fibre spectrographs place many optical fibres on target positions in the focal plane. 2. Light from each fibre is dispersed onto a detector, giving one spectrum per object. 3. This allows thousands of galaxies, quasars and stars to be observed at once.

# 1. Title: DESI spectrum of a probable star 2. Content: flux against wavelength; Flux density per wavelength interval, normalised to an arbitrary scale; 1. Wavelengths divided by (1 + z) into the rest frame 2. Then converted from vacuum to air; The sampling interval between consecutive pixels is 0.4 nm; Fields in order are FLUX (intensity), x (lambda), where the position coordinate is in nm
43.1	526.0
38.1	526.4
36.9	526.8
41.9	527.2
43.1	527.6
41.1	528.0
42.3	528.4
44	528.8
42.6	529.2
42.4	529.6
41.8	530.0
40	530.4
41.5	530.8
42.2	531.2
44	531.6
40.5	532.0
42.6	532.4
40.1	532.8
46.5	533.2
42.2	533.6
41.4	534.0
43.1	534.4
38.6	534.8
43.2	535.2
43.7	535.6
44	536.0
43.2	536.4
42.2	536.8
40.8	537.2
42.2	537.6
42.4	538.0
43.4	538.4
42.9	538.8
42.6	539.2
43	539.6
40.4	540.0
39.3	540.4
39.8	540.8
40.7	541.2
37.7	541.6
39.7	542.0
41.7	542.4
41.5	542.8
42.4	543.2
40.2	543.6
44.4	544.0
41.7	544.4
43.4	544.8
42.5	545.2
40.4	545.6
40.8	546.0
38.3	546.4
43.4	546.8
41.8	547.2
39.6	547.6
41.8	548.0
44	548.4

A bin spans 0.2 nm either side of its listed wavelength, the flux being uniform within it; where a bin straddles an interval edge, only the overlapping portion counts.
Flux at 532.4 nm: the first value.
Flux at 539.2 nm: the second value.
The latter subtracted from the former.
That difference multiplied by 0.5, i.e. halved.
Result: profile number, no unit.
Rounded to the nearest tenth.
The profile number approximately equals 0.0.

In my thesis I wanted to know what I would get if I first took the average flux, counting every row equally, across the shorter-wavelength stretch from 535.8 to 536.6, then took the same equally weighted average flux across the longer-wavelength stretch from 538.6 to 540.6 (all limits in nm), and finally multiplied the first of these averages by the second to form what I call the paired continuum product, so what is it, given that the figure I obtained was 1816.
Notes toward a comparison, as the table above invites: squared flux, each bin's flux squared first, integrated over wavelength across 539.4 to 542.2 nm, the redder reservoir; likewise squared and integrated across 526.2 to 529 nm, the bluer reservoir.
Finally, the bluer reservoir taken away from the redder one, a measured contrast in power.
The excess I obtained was -231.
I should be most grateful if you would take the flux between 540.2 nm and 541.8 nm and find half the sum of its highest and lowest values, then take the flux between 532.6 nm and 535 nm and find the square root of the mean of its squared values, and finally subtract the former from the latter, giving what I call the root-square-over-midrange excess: 2.9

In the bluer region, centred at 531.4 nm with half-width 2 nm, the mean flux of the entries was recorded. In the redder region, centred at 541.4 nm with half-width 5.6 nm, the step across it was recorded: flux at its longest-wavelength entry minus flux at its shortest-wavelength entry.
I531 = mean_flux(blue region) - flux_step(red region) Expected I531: 42.8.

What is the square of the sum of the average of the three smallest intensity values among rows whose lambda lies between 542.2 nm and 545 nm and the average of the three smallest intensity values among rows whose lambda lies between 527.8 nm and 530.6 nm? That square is 6740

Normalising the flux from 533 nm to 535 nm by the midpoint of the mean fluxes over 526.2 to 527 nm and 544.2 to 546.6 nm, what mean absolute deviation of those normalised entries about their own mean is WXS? 0.050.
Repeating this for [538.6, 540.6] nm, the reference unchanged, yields 0.036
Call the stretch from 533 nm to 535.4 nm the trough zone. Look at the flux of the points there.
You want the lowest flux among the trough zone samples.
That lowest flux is 38.6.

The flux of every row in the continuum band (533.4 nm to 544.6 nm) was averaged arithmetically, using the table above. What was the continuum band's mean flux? 41.7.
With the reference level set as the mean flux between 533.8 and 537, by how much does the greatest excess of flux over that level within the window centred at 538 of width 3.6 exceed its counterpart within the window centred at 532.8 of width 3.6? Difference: -3.1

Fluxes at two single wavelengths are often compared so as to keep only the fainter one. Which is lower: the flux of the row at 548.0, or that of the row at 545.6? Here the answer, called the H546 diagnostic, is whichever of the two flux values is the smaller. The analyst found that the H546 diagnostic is 40.4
